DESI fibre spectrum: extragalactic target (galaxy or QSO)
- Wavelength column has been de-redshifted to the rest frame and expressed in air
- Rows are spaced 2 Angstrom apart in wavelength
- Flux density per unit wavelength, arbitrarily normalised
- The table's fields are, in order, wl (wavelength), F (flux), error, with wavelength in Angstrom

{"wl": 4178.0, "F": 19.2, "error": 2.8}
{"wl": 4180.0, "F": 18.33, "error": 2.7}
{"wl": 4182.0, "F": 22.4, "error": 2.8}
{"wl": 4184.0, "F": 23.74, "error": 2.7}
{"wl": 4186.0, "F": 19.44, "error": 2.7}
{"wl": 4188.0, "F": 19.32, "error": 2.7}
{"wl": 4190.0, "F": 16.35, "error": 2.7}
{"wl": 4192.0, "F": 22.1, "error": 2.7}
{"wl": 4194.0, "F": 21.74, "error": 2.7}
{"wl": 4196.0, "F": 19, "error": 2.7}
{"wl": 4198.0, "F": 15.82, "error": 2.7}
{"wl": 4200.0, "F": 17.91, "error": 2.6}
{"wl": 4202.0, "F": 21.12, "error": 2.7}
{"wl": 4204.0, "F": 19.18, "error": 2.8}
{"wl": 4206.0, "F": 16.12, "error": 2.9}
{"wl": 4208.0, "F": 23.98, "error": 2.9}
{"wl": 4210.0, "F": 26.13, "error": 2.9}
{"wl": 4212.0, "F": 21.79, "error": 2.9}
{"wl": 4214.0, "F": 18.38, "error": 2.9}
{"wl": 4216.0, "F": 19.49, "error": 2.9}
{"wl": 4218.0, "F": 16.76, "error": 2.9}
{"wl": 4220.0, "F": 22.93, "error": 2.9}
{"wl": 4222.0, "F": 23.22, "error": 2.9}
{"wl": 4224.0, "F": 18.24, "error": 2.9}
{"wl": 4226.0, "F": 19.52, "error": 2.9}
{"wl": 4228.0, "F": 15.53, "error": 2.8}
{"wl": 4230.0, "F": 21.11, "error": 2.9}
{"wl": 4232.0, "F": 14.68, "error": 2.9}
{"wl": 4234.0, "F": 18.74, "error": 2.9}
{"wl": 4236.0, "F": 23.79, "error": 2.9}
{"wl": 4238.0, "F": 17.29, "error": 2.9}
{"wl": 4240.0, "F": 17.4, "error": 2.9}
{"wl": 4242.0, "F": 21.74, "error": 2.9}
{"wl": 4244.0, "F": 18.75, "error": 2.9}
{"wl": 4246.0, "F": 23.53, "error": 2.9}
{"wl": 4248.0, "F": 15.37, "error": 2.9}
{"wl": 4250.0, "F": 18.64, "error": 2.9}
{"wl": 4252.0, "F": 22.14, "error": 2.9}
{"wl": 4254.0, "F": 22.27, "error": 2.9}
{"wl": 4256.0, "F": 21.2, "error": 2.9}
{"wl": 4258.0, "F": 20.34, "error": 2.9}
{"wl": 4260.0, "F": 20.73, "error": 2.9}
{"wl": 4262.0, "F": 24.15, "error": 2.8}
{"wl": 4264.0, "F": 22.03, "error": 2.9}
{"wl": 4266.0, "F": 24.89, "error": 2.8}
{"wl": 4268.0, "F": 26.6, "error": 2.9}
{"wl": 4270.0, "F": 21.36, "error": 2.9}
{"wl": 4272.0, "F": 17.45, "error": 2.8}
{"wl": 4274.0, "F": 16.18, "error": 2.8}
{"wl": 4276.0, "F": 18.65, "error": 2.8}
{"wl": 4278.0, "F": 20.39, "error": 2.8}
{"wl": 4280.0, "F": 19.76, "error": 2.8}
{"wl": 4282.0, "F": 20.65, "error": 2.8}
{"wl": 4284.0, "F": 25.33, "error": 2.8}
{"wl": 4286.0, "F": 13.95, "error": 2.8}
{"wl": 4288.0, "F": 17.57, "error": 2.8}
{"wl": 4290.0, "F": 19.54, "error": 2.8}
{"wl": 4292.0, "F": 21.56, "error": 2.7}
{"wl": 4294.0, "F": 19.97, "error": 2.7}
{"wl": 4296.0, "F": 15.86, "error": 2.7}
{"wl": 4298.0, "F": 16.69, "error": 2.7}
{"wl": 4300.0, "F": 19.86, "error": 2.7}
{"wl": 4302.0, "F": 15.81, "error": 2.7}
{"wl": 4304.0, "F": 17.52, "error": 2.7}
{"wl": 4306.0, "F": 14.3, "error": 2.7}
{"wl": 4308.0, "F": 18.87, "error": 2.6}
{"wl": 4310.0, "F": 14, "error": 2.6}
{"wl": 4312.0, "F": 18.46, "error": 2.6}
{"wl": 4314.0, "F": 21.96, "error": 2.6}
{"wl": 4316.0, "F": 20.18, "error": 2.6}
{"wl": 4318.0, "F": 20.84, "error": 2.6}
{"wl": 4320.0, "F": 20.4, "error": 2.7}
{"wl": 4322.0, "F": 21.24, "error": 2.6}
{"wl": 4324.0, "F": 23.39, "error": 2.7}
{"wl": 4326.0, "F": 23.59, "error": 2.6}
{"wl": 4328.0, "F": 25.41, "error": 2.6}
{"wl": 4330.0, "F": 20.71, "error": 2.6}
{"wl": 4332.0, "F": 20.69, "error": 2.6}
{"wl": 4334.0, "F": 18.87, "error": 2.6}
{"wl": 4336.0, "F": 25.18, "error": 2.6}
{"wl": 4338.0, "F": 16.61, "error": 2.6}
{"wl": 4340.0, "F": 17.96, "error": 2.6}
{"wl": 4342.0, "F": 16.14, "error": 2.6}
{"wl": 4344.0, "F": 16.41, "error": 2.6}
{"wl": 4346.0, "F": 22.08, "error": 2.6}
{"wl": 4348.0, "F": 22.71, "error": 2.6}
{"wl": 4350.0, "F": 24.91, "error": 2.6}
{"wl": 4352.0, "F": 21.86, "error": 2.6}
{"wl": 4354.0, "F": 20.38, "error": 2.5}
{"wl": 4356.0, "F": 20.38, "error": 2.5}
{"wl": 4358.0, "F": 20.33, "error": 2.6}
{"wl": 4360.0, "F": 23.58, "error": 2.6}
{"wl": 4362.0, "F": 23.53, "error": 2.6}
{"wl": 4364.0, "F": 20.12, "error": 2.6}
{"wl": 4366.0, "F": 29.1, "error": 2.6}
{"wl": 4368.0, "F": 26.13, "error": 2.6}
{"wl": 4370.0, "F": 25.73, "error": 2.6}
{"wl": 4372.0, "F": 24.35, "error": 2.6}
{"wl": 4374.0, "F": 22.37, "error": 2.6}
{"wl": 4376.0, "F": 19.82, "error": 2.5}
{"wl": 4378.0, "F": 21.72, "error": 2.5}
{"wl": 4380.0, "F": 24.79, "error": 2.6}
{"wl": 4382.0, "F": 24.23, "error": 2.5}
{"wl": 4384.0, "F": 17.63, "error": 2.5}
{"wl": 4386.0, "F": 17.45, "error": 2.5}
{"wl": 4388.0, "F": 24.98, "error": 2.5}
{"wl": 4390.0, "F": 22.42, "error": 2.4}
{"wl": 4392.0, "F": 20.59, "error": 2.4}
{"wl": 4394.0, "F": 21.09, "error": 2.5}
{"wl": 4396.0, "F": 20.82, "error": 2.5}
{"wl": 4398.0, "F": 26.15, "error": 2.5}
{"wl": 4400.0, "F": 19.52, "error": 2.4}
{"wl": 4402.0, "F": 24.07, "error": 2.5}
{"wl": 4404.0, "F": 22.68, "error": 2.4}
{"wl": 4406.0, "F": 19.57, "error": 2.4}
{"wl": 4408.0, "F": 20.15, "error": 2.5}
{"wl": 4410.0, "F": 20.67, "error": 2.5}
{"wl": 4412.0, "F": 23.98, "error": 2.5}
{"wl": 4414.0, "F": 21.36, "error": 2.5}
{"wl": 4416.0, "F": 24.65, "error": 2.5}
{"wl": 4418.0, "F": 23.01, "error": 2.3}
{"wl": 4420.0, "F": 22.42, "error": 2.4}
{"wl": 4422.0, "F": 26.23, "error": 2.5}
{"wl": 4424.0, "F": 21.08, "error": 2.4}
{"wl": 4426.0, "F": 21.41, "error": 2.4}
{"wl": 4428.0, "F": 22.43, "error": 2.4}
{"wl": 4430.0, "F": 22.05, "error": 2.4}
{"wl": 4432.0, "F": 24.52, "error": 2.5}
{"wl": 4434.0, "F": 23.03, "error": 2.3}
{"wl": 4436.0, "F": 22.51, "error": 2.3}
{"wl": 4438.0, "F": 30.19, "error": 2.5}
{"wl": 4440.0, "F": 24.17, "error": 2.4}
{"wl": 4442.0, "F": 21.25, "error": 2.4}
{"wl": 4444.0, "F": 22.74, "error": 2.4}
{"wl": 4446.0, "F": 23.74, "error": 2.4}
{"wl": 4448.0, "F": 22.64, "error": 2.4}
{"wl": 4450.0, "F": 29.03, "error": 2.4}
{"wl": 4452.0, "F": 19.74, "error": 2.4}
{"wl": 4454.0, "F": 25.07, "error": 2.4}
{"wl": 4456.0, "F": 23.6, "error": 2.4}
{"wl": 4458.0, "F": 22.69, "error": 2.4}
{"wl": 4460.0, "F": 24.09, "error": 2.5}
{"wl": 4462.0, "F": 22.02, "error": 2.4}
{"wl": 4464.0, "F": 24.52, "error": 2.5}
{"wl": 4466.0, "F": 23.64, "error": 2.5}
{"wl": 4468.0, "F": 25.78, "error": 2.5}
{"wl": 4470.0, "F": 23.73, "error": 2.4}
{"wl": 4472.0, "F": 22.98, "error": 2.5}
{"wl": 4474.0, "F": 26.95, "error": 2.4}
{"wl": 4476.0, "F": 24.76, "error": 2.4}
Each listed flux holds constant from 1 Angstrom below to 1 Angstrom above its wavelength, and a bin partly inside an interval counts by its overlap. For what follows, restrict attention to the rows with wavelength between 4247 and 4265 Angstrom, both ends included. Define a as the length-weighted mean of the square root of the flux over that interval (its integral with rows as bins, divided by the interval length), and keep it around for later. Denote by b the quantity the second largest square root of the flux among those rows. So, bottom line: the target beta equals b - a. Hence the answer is 0.17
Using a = 4.55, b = 4.72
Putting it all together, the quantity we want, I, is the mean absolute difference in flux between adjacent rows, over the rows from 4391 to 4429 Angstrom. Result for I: 2.5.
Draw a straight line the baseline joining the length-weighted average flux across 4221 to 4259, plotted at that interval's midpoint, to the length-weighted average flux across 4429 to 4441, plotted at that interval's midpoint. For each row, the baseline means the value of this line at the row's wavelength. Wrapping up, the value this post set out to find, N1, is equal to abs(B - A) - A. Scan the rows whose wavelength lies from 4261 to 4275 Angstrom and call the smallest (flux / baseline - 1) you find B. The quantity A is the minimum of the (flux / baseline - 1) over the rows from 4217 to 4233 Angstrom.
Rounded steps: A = -0.246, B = -0.21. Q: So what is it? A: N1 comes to 0.281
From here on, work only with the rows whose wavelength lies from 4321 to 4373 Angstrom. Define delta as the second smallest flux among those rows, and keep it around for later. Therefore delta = 16.41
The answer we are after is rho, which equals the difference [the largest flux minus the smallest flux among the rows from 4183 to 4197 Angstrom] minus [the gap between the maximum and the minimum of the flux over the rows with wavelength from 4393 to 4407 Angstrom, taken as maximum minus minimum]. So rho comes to 0.8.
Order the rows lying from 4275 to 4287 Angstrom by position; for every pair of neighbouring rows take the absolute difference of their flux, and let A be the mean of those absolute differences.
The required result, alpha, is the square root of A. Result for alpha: 2.0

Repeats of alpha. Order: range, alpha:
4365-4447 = 1.6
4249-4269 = 1.3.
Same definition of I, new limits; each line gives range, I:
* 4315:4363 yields 2.1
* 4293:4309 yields 3.1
